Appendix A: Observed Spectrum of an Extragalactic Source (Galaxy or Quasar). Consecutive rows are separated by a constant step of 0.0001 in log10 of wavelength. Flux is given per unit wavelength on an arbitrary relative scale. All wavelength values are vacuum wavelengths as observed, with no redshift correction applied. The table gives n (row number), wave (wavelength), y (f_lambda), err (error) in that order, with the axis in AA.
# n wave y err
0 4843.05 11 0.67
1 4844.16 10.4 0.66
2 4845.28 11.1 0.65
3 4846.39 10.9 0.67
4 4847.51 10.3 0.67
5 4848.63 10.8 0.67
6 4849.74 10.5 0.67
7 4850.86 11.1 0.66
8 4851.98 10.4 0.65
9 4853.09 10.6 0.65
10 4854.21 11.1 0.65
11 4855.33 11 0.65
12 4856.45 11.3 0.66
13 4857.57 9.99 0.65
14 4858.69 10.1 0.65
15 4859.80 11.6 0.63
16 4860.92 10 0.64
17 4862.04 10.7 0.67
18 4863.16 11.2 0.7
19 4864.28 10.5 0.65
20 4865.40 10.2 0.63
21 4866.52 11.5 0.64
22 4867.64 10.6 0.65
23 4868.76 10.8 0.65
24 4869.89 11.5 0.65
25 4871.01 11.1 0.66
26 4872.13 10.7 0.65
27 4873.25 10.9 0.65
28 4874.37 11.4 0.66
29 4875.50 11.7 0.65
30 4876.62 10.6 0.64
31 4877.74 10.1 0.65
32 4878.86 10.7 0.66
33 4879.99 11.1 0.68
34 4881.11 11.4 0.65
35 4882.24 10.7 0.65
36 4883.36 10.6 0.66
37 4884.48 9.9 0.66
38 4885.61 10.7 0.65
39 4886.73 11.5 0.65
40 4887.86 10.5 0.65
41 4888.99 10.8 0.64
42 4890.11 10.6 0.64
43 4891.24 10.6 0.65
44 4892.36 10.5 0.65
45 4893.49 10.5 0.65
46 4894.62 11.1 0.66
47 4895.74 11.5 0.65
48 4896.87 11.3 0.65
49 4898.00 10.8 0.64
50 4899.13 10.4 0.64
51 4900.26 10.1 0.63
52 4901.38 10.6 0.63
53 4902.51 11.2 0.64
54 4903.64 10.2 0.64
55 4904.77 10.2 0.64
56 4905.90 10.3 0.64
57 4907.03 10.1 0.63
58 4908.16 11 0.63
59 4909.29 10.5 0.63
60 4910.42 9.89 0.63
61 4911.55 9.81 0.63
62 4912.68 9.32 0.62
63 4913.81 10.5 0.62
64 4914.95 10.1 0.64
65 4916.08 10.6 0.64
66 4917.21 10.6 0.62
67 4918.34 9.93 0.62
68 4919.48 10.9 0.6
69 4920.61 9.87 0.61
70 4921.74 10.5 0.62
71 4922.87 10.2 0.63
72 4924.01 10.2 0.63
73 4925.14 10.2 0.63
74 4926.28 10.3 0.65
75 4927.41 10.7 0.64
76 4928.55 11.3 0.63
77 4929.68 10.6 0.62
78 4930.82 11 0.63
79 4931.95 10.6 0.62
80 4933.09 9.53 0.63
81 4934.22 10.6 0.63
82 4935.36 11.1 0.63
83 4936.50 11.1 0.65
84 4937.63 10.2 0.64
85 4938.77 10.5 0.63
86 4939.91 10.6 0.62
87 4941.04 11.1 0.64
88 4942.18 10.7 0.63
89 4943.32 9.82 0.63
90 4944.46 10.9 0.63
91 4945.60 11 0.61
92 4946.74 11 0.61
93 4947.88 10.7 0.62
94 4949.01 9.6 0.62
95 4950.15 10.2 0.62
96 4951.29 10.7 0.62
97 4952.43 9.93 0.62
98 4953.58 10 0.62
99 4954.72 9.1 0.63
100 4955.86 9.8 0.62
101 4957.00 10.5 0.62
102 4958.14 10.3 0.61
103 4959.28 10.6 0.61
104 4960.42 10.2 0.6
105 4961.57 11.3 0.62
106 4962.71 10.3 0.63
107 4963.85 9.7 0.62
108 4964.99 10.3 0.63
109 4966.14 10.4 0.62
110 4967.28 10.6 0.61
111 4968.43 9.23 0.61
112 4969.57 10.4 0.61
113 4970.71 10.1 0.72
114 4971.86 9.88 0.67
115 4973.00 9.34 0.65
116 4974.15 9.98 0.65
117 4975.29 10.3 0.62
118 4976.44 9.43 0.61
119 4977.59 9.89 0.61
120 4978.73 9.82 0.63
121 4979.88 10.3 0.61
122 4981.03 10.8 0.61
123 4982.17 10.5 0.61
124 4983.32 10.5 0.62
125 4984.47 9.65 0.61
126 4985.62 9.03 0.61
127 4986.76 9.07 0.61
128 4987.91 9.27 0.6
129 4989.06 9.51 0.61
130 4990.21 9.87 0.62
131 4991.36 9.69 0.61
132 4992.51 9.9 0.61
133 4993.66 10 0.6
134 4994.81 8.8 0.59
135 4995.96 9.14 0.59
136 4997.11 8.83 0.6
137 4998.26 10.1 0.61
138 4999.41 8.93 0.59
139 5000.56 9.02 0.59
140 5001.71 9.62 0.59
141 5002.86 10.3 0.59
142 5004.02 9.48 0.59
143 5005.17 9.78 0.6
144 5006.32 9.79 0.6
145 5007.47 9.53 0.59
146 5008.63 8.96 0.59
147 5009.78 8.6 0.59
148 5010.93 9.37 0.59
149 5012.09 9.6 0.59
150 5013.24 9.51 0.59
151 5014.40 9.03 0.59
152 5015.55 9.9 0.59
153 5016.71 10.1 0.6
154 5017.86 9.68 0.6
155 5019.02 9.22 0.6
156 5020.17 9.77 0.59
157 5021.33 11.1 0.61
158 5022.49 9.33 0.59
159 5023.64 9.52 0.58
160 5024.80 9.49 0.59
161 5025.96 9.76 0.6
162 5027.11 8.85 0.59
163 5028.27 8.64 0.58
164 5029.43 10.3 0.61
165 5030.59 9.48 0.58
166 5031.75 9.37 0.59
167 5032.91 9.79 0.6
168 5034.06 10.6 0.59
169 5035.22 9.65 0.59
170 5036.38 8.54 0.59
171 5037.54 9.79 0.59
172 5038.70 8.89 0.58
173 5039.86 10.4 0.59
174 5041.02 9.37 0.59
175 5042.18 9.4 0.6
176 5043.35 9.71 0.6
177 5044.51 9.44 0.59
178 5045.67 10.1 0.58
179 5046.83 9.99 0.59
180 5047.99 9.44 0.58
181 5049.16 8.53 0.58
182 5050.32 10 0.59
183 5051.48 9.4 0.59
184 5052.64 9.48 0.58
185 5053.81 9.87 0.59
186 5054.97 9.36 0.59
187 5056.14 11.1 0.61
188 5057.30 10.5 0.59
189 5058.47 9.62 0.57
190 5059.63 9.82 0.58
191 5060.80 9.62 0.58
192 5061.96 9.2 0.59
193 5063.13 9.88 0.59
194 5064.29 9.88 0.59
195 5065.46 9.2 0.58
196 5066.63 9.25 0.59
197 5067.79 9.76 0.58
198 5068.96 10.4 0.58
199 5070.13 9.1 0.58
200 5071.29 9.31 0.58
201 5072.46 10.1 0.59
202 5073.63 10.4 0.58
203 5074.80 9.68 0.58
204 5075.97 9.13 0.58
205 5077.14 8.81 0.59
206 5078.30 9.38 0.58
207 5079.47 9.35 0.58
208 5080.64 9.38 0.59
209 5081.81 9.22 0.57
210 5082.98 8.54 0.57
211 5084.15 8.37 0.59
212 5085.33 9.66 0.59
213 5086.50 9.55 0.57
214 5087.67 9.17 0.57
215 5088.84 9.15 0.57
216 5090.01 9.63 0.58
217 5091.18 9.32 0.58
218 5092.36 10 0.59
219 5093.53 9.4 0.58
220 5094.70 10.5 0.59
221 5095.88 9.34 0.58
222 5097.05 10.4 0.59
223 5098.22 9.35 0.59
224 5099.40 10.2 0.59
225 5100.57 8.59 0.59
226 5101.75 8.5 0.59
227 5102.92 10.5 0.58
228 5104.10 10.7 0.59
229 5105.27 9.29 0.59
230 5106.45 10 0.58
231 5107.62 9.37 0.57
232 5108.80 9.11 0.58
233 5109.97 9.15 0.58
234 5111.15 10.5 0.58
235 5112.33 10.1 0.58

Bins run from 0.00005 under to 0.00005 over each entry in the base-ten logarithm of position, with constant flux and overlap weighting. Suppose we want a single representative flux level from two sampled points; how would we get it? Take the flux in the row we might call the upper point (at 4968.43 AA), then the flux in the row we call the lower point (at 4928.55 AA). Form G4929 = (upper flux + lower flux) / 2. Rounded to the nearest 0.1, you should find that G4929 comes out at 10.3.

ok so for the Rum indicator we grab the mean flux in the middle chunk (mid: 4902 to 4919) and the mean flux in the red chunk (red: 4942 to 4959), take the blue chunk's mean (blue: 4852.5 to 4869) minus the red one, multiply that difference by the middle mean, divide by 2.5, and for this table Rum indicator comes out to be 1.9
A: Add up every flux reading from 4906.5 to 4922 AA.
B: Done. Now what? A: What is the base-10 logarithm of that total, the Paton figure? 2.16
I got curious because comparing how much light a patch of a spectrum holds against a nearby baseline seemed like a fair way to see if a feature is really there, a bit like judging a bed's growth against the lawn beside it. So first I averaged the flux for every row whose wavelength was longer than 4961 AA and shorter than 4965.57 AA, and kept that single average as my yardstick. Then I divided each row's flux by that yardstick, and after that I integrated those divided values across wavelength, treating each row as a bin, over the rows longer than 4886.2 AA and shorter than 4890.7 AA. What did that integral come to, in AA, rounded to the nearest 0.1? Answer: 4.7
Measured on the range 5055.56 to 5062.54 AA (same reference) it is 6.7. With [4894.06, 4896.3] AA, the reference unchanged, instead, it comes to 2.4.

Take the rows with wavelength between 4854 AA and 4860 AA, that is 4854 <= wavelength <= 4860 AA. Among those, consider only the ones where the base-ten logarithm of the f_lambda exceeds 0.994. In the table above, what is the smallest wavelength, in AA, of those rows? 4854.21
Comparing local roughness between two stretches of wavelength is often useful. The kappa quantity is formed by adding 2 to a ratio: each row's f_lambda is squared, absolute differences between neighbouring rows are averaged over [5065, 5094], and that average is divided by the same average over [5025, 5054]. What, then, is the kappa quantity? 2.6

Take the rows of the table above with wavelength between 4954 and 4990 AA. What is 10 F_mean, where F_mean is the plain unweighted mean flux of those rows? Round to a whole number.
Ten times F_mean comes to 100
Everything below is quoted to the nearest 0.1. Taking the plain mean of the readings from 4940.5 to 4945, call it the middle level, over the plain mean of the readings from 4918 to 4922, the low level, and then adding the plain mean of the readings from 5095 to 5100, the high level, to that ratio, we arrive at 10.9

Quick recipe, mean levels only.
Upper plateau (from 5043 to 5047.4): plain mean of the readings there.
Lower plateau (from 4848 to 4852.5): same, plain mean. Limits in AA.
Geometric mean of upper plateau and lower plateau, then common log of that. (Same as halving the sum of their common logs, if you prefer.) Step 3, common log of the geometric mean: 1.01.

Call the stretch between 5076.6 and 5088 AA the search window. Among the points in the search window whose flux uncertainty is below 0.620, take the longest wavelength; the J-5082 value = 5087.67 AA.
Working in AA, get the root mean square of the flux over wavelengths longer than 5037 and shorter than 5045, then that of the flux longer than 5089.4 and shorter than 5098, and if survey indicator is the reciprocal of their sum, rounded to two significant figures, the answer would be 0.052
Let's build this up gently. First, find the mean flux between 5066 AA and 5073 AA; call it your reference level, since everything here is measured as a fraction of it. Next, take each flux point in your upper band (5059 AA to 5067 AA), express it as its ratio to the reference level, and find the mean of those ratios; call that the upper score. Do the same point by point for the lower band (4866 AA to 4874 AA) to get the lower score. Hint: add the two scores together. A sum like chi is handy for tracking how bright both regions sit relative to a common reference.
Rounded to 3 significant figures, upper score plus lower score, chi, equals 2.13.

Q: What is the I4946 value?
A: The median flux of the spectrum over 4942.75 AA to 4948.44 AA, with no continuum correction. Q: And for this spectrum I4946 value 10.9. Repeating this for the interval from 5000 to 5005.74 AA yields 9.6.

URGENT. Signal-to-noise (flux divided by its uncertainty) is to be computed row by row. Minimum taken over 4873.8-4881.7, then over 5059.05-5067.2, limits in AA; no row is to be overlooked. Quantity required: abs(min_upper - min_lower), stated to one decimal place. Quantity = 0.1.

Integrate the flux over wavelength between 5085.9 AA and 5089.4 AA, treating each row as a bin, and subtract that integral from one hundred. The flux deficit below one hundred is 67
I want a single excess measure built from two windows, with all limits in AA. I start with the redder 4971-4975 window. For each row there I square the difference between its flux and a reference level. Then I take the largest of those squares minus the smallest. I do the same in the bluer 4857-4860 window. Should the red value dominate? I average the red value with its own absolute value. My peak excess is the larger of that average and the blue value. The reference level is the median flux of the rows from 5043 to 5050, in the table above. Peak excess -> 3.9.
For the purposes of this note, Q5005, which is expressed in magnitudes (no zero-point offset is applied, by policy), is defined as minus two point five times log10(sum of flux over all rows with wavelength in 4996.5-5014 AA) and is -5.4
